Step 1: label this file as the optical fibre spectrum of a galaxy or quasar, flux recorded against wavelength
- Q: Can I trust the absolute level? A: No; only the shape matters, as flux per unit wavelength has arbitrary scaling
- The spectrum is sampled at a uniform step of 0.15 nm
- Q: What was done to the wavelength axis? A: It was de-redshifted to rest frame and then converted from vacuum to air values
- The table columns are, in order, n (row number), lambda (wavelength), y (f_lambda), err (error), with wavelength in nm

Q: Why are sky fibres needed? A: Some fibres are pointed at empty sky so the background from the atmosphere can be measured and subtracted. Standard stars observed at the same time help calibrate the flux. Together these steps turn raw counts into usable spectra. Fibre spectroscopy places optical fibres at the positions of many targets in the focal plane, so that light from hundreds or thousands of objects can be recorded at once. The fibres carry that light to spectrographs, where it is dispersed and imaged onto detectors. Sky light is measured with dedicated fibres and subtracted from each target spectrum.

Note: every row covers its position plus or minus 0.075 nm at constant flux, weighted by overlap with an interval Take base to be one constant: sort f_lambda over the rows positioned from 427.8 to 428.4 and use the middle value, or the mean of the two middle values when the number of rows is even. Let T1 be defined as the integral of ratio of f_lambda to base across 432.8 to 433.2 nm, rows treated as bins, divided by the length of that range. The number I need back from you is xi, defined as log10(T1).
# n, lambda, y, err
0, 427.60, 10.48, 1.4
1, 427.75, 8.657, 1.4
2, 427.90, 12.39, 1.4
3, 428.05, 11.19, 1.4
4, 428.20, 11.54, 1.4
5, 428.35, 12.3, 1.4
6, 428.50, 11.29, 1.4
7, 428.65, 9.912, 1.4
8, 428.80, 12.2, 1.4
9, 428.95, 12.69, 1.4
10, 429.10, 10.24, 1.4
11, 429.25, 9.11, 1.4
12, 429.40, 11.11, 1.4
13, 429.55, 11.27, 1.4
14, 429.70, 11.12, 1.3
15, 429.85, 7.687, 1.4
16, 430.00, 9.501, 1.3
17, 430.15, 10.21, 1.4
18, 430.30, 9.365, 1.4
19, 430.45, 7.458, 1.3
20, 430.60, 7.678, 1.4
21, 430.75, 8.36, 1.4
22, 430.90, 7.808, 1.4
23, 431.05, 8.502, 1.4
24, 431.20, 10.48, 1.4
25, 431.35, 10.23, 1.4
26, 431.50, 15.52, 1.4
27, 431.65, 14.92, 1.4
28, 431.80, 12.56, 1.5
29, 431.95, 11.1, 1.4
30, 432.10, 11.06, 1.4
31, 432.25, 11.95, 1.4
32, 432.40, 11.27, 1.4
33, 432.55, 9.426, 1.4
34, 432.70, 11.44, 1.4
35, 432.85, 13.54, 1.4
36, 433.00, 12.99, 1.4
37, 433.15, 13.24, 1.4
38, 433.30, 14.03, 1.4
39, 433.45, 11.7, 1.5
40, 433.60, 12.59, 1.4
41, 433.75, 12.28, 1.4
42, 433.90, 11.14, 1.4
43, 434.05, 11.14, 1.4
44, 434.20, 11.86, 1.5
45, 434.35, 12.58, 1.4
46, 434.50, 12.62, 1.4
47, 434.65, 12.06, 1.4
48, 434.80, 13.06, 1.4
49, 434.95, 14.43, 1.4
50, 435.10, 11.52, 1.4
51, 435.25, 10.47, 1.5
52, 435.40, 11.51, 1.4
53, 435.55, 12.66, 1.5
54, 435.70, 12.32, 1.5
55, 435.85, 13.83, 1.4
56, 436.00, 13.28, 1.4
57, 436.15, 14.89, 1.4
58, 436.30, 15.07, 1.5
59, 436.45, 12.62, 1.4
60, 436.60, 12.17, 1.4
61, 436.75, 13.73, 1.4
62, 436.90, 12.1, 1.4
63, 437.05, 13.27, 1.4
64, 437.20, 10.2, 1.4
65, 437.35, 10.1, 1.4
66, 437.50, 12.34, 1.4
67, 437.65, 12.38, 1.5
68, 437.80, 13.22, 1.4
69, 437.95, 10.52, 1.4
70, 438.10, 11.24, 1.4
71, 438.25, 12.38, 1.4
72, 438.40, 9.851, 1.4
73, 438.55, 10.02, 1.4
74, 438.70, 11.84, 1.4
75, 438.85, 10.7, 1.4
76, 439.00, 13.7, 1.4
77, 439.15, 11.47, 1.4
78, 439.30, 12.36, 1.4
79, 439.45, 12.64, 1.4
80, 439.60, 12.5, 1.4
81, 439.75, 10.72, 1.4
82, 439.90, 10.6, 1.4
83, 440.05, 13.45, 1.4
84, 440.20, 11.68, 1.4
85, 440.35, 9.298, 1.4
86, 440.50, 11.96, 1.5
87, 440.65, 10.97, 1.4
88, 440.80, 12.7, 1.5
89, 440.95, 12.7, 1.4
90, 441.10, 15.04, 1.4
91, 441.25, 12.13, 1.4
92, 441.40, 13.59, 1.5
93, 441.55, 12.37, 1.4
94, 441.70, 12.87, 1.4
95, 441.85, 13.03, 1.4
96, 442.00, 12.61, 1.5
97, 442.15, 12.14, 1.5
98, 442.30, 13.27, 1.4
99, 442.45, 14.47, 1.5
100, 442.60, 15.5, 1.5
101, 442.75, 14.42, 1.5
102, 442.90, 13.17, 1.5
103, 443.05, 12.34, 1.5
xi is 0.05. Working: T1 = 1.11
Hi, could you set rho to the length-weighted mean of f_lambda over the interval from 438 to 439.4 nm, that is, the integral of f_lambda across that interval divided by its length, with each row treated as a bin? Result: 11.5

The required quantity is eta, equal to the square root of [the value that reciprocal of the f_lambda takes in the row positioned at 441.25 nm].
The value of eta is 0.287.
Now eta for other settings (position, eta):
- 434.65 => 0.288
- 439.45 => 0.281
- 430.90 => 0.358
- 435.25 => 0.309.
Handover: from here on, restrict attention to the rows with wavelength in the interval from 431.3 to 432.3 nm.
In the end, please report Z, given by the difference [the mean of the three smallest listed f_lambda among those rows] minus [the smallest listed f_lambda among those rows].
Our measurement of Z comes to 0.6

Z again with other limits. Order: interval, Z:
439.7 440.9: 0.9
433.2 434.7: 0.2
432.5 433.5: 1.4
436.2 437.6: 0.7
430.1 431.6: 0.2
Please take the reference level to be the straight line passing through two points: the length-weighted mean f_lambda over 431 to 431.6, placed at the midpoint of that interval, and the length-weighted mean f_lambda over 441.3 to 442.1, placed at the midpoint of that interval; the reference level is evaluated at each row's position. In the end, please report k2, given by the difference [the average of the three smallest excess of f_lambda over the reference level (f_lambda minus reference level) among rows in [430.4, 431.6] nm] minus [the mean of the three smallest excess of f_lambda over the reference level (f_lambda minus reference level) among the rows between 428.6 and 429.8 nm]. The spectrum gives -2.3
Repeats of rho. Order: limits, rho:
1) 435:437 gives 12.8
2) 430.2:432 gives 10.3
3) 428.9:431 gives 9.5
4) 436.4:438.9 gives 11.7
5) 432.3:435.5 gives 12.1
